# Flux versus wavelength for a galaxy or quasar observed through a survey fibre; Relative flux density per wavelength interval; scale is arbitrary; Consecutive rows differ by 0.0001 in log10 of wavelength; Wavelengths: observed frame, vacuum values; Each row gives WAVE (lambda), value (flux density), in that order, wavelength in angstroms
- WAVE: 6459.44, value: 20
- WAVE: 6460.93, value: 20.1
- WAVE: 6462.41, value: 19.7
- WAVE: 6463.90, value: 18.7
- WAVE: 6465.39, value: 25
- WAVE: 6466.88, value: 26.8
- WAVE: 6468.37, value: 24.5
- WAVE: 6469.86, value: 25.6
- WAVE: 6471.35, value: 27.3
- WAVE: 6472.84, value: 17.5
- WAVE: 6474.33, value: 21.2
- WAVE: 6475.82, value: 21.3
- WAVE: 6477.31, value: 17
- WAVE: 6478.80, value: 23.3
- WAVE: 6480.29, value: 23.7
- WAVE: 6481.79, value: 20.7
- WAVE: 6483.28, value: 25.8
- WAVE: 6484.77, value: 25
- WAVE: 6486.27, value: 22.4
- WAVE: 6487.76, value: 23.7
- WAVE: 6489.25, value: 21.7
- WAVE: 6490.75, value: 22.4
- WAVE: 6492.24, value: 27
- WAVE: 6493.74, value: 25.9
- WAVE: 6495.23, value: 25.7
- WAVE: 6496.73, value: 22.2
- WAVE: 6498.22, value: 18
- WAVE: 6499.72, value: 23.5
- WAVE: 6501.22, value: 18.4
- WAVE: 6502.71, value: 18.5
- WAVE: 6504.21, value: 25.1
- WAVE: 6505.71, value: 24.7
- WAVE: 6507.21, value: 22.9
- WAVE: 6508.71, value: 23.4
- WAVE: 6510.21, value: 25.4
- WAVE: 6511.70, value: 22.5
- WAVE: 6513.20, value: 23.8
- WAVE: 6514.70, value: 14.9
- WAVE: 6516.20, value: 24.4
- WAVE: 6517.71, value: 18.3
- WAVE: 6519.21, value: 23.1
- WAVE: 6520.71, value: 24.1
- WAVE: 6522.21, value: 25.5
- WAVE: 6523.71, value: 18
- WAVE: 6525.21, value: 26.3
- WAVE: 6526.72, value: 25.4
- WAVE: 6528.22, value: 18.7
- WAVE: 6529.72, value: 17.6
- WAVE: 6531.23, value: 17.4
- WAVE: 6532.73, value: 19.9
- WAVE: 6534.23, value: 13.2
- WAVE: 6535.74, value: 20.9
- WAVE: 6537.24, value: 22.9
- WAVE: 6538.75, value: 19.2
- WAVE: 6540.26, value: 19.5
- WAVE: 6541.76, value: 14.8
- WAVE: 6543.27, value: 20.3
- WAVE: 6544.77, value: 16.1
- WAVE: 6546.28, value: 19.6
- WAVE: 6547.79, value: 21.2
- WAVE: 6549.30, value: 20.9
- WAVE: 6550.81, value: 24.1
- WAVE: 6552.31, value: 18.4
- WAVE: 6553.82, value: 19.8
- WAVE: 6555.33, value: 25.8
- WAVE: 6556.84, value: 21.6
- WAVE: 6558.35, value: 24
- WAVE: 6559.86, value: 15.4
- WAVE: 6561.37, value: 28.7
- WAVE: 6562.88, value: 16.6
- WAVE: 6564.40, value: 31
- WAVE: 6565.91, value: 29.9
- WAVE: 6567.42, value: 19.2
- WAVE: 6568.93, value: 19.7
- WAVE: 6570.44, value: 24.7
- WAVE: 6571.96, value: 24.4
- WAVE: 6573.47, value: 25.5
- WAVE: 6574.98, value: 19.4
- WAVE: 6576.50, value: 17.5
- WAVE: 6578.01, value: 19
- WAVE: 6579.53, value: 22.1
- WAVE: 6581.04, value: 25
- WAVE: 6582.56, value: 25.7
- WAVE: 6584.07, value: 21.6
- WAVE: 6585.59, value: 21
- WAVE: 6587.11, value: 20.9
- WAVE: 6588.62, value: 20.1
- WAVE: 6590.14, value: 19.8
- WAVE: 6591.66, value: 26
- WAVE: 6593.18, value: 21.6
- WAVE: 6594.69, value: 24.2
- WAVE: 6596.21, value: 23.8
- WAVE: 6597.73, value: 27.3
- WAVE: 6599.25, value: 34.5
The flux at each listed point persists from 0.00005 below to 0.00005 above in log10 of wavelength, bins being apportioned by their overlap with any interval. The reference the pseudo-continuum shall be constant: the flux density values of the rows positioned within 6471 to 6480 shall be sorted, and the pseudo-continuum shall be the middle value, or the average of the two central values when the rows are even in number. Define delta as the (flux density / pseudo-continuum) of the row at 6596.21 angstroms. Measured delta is 1.12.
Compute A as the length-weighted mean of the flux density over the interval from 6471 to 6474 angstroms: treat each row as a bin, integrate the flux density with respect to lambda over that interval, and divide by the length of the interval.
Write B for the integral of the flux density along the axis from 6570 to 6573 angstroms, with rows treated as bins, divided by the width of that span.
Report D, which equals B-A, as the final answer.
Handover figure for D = 3.0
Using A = 21.6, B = 24.6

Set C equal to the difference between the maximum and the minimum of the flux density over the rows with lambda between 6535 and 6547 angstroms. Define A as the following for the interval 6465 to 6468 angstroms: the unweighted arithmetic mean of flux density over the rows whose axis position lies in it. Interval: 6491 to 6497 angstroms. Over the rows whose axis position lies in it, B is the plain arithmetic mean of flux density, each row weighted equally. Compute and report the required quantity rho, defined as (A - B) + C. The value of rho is 8.8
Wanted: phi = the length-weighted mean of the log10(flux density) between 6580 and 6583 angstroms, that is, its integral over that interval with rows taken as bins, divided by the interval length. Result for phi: 1.40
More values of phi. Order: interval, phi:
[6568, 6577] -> 1.34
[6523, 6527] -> 1.35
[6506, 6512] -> 1.38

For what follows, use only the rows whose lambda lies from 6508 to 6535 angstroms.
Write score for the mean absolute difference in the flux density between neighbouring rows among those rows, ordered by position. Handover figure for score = 4.2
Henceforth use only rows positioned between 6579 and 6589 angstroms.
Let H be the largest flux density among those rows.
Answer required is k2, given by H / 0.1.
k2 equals 257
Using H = 25.7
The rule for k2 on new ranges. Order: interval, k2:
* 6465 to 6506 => 273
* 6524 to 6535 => 263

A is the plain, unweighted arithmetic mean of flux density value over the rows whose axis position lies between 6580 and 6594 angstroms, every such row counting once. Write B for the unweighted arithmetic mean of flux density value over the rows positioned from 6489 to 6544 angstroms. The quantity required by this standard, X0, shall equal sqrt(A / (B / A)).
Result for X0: 4.8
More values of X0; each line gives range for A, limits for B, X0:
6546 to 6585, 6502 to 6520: 4.7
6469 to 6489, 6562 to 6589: 4.8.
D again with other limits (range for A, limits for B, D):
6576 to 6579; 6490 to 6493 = 6.1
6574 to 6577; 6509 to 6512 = 5.1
